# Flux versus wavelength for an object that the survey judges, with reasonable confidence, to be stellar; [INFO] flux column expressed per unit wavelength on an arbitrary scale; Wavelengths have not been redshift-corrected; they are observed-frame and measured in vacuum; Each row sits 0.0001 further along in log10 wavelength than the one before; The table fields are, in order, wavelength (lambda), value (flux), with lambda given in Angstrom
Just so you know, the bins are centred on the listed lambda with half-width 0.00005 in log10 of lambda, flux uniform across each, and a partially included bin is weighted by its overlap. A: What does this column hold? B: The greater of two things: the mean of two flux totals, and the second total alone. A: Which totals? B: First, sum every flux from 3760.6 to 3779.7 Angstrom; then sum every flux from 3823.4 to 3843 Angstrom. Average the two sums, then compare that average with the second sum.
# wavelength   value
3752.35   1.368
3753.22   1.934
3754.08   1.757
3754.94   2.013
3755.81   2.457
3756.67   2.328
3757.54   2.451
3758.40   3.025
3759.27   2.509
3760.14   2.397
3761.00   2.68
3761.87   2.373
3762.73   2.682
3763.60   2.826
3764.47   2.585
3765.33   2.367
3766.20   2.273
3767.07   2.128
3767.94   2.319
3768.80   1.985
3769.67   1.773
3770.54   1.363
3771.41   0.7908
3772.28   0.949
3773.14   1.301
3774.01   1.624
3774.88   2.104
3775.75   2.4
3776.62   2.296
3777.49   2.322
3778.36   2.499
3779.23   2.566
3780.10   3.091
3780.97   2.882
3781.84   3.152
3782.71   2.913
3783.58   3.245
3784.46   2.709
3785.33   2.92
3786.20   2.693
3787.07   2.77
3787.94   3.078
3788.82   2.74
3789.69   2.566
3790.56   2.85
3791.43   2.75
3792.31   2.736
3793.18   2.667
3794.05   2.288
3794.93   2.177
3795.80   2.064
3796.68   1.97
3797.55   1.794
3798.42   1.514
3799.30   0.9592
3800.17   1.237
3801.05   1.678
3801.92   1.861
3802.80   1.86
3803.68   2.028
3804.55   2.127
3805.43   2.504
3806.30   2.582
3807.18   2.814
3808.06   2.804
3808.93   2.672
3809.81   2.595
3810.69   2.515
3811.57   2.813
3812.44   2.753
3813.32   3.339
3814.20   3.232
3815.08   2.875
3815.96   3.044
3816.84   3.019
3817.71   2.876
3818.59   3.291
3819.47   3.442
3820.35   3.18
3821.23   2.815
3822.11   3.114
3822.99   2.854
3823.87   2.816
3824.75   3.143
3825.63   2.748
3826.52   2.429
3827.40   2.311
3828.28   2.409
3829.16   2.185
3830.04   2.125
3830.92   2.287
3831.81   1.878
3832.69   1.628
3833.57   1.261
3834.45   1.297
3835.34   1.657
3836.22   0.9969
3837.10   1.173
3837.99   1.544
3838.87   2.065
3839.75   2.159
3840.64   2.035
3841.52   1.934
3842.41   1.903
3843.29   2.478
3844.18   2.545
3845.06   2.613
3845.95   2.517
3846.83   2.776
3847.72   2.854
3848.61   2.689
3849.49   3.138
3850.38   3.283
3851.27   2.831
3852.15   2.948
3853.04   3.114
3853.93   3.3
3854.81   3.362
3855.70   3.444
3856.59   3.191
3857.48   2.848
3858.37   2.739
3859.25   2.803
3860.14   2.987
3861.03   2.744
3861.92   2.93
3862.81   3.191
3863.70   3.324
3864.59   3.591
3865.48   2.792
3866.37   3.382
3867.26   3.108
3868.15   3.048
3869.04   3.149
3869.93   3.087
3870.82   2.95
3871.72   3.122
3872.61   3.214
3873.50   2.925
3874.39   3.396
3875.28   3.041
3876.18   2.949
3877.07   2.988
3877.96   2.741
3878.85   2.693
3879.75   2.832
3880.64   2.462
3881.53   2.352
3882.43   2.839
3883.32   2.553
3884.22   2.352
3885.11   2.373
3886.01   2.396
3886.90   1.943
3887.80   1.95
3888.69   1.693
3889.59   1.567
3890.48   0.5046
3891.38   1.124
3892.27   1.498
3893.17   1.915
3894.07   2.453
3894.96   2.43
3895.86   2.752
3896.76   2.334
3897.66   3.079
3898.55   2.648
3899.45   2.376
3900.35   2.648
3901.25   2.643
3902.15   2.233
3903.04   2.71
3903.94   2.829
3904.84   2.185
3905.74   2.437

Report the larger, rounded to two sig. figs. 45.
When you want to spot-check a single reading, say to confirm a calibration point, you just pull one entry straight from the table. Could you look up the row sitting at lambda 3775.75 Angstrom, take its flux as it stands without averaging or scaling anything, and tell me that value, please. 2.4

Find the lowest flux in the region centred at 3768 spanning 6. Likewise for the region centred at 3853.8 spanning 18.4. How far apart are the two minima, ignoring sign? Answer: 1.2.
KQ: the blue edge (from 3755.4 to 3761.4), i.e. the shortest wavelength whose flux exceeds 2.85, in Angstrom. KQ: 3758.40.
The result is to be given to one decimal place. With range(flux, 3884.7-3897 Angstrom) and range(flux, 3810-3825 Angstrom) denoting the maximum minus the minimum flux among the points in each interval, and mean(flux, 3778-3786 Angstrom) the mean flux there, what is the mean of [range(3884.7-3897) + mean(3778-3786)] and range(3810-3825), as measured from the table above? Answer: 3.0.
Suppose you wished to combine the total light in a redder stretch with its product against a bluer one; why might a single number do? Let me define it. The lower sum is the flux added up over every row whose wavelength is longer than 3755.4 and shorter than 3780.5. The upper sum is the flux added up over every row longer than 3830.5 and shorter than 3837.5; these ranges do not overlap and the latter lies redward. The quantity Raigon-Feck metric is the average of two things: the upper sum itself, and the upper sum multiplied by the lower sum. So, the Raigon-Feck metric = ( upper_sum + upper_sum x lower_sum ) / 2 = 399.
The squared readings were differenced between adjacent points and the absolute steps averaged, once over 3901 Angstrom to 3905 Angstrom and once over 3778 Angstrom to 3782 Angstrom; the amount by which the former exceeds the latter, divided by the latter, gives 0.33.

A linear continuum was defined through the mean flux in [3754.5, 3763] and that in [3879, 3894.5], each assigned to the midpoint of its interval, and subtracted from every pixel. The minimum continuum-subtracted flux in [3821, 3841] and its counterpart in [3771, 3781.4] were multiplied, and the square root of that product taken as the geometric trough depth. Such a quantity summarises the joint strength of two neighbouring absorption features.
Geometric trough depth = 1.43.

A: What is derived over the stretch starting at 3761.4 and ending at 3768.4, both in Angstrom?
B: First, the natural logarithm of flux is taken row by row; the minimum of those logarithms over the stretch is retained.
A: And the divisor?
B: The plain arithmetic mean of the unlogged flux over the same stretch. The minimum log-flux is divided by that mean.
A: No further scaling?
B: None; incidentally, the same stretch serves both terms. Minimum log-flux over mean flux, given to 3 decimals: 0.309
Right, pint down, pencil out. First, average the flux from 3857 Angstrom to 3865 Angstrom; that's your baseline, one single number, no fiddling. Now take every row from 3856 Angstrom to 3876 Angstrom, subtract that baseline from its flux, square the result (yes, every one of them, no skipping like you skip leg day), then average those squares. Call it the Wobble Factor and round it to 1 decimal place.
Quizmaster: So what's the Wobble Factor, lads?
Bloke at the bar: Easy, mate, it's 0.1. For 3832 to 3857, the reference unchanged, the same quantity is 0.9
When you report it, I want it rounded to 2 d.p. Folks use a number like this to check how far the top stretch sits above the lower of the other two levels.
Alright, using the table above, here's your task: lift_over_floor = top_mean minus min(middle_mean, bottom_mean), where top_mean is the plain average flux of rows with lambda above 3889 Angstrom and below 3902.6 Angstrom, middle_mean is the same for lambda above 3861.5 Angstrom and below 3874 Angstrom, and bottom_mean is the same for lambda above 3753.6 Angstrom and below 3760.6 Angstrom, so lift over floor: -0.22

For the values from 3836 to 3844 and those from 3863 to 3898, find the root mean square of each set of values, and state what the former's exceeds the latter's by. -0.8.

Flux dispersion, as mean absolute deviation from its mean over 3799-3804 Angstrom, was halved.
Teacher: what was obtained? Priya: 0.169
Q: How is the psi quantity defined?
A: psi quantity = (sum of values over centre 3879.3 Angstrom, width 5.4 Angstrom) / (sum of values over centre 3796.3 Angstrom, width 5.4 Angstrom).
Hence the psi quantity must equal 1.4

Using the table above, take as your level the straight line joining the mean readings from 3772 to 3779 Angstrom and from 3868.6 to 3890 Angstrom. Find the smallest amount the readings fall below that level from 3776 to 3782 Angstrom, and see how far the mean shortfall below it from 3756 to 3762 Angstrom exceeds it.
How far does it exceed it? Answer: 0.5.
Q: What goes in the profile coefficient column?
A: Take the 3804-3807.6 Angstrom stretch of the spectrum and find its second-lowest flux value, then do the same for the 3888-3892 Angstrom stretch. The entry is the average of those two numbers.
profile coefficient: 1.8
